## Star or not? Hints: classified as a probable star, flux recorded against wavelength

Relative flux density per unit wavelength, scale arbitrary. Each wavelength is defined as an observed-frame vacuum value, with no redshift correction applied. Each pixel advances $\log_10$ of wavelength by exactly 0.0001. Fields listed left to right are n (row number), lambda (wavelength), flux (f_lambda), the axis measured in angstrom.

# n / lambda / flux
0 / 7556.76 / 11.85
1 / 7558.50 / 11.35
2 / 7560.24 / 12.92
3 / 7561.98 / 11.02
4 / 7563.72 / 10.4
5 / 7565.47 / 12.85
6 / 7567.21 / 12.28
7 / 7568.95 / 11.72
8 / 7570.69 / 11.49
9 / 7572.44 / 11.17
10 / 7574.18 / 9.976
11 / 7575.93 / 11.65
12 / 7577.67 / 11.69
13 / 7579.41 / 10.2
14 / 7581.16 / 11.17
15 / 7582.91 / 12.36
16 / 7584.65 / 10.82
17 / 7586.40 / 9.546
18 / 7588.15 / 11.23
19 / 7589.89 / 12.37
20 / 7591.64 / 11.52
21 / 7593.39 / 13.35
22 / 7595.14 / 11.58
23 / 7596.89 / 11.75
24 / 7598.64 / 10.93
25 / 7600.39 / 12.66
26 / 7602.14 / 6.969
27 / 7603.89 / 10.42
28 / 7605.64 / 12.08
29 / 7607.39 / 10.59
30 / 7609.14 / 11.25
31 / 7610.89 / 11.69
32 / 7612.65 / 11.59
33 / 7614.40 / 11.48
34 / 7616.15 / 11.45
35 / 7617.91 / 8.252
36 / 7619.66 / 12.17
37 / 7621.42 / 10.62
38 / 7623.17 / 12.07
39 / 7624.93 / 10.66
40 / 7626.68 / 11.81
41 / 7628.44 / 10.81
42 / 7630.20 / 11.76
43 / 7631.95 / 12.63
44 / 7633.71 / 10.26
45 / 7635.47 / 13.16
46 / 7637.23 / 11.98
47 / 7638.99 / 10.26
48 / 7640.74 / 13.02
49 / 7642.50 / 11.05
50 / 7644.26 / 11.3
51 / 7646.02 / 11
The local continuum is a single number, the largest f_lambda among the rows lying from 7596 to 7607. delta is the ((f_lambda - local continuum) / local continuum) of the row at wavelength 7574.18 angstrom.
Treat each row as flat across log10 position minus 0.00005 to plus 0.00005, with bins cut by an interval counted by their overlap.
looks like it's -0.21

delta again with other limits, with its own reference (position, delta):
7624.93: -0.16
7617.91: -0.35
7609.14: -0.11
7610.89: -0.08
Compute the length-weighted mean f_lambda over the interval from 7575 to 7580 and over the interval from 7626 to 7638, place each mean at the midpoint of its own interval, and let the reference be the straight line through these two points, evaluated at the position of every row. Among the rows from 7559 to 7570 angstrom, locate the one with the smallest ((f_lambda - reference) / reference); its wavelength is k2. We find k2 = 7563.72 angstrom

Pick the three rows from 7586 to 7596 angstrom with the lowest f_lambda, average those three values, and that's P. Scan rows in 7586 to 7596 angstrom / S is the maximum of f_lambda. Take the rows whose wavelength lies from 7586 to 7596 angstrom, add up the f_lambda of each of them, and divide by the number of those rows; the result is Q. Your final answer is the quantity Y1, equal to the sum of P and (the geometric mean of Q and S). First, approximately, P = 10.8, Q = 11.6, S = 13.35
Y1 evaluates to 23.2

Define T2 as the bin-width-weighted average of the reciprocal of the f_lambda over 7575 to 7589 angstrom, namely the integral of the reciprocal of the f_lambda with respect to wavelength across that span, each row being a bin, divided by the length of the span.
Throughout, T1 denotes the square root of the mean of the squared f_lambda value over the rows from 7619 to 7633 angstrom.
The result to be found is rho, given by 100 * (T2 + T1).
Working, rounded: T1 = 11.6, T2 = 0.091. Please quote 1168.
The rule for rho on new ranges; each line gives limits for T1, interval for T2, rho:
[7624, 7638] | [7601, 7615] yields 1177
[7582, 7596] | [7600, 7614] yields 1174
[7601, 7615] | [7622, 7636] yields 1095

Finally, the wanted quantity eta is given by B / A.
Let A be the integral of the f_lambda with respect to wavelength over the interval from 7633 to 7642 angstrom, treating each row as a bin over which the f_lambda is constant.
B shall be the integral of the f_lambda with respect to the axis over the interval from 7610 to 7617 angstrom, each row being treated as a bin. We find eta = 0.8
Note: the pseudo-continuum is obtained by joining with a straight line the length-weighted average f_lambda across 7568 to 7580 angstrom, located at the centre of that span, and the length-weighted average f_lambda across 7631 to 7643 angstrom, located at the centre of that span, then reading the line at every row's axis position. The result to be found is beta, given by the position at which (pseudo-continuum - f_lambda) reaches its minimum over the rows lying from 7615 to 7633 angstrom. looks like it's 7631.95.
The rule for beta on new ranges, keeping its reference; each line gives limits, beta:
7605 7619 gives 7605.64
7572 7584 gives 7582.91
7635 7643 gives 7635.47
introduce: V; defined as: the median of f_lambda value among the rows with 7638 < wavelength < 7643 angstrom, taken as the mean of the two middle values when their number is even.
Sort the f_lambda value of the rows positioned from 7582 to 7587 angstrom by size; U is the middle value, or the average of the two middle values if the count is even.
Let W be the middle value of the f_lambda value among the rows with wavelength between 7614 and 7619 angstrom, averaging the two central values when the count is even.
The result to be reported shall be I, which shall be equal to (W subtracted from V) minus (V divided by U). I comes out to -1.42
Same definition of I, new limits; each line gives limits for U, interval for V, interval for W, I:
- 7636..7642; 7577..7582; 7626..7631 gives -1.52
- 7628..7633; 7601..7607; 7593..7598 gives -2.22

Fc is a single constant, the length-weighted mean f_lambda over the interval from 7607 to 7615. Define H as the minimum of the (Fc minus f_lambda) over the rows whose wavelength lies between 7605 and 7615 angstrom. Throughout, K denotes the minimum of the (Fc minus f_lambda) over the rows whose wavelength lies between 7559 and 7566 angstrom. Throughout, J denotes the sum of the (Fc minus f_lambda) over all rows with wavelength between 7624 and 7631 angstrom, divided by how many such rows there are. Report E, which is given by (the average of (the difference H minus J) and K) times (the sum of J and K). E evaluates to 1.7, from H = -0.72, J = 0.1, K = -1.6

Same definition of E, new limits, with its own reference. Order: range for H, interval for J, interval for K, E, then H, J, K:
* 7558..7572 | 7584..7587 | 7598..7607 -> 0.3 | -1.56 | 1.2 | -1.3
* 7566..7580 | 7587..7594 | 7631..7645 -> 2.5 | -0.92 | -0.8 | -1.8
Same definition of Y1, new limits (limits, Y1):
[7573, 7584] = 22.2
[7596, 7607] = 21.1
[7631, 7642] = 23.3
